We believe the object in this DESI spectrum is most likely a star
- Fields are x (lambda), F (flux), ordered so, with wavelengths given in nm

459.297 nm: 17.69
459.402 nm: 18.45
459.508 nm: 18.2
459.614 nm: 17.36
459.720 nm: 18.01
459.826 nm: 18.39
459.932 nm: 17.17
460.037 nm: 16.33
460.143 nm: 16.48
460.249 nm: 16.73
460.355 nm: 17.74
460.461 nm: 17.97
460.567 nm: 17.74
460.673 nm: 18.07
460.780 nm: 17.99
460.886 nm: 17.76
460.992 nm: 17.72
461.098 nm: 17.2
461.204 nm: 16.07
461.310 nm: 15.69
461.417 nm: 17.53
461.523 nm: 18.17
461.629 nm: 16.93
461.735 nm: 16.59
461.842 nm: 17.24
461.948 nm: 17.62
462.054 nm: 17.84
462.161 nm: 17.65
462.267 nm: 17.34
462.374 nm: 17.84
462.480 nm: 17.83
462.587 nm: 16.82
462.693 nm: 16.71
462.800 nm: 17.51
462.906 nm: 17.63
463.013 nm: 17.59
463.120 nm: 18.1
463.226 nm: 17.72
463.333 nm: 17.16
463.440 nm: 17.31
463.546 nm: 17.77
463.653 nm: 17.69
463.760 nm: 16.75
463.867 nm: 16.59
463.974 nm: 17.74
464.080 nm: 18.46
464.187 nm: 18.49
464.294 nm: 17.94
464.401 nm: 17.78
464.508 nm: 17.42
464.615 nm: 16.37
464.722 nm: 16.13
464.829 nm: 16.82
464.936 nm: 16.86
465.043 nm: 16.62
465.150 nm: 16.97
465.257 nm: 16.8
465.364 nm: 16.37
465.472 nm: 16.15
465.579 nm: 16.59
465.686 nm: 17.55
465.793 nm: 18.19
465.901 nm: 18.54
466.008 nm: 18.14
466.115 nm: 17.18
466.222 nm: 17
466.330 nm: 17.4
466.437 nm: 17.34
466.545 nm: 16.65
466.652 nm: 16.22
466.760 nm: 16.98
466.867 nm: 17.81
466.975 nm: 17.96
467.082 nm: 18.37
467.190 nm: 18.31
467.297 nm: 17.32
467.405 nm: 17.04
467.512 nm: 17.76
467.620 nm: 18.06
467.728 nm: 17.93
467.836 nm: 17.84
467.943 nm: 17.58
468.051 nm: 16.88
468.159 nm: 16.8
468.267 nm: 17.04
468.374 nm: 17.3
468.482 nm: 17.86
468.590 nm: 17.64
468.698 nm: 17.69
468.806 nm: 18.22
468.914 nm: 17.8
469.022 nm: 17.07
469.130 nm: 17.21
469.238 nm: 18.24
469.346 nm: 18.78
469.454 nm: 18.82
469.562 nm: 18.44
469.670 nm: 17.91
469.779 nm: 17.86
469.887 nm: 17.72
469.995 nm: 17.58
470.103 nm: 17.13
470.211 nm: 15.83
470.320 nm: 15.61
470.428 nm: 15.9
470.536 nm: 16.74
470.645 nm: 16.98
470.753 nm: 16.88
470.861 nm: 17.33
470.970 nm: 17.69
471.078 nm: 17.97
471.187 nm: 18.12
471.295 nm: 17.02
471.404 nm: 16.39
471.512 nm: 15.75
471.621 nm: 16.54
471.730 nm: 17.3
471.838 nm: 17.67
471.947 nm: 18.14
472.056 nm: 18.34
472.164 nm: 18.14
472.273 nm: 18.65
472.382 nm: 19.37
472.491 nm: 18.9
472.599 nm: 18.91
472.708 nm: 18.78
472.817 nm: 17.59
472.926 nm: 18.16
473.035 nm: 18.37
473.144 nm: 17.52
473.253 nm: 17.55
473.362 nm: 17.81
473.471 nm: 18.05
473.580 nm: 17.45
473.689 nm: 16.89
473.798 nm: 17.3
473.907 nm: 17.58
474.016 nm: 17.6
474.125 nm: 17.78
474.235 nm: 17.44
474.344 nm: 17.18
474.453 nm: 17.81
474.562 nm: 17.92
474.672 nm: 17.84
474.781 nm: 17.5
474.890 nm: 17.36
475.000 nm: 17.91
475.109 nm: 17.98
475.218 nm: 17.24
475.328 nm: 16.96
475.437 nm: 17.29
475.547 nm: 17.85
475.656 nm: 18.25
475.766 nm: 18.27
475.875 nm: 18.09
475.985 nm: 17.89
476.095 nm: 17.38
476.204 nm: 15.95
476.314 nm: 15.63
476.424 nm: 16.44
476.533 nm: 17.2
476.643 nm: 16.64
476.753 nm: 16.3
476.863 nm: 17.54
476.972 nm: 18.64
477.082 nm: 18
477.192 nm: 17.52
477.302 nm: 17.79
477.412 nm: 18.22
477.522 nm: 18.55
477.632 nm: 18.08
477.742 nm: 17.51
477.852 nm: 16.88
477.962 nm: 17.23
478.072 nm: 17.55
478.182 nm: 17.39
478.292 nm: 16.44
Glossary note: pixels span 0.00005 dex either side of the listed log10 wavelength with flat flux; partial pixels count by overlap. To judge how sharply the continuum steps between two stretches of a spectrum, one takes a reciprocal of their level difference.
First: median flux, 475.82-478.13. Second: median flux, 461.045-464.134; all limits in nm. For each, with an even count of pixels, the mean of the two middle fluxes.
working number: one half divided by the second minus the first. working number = 50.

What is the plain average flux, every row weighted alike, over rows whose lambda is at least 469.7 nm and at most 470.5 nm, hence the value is 16.8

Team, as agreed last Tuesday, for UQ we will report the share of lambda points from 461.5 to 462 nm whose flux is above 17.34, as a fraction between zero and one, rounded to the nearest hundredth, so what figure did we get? 0.40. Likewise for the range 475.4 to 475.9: 0.80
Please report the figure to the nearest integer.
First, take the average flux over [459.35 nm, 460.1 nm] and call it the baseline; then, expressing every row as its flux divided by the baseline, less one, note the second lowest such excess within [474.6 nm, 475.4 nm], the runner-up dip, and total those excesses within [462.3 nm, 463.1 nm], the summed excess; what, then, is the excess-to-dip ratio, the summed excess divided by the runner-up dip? 4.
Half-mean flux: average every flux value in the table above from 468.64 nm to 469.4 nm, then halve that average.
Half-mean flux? 8.93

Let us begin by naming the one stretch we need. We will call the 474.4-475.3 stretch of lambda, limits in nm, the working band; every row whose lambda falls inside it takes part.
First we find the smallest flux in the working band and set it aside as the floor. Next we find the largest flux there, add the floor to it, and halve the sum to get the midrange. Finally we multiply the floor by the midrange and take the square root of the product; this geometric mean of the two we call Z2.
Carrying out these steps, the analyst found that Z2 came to 17.4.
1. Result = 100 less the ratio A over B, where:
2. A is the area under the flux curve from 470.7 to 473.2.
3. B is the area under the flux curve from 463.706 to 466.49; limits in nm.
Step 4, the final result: 99.1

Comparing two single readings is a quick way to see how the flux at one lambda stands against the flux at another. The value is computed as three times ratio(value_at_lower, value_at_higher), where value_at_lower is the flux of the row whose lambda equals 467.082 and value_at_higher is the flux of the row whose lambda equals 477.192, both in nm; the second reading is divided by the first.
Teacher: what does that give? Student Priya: 2.86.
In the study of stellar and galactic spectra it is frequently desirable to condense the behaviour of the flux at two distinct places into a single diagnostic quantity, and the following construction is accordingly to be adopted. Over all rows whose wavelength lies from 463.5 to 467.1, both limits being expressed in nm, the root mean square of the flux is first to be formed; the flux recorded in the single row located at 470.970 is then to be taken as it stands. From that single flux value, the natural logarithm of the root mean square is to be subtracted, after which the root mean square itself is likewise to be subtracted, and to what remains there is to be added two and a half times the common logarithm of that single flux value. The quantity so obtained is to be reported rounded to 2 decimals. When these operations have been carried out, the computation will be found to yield 0.66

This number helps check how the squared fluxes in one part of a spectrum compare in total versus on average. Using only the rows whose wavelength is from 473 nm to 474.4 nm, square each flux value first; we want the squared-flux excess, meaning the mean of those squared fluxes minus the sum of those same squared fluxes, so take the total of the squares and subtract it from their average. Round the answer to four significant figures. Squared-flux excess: -3710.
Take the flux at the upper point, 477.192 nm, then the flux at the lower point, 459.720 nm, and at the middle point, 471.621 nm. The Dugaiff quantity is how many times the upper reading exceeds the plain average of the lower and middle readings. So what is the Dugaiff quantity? 1.01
